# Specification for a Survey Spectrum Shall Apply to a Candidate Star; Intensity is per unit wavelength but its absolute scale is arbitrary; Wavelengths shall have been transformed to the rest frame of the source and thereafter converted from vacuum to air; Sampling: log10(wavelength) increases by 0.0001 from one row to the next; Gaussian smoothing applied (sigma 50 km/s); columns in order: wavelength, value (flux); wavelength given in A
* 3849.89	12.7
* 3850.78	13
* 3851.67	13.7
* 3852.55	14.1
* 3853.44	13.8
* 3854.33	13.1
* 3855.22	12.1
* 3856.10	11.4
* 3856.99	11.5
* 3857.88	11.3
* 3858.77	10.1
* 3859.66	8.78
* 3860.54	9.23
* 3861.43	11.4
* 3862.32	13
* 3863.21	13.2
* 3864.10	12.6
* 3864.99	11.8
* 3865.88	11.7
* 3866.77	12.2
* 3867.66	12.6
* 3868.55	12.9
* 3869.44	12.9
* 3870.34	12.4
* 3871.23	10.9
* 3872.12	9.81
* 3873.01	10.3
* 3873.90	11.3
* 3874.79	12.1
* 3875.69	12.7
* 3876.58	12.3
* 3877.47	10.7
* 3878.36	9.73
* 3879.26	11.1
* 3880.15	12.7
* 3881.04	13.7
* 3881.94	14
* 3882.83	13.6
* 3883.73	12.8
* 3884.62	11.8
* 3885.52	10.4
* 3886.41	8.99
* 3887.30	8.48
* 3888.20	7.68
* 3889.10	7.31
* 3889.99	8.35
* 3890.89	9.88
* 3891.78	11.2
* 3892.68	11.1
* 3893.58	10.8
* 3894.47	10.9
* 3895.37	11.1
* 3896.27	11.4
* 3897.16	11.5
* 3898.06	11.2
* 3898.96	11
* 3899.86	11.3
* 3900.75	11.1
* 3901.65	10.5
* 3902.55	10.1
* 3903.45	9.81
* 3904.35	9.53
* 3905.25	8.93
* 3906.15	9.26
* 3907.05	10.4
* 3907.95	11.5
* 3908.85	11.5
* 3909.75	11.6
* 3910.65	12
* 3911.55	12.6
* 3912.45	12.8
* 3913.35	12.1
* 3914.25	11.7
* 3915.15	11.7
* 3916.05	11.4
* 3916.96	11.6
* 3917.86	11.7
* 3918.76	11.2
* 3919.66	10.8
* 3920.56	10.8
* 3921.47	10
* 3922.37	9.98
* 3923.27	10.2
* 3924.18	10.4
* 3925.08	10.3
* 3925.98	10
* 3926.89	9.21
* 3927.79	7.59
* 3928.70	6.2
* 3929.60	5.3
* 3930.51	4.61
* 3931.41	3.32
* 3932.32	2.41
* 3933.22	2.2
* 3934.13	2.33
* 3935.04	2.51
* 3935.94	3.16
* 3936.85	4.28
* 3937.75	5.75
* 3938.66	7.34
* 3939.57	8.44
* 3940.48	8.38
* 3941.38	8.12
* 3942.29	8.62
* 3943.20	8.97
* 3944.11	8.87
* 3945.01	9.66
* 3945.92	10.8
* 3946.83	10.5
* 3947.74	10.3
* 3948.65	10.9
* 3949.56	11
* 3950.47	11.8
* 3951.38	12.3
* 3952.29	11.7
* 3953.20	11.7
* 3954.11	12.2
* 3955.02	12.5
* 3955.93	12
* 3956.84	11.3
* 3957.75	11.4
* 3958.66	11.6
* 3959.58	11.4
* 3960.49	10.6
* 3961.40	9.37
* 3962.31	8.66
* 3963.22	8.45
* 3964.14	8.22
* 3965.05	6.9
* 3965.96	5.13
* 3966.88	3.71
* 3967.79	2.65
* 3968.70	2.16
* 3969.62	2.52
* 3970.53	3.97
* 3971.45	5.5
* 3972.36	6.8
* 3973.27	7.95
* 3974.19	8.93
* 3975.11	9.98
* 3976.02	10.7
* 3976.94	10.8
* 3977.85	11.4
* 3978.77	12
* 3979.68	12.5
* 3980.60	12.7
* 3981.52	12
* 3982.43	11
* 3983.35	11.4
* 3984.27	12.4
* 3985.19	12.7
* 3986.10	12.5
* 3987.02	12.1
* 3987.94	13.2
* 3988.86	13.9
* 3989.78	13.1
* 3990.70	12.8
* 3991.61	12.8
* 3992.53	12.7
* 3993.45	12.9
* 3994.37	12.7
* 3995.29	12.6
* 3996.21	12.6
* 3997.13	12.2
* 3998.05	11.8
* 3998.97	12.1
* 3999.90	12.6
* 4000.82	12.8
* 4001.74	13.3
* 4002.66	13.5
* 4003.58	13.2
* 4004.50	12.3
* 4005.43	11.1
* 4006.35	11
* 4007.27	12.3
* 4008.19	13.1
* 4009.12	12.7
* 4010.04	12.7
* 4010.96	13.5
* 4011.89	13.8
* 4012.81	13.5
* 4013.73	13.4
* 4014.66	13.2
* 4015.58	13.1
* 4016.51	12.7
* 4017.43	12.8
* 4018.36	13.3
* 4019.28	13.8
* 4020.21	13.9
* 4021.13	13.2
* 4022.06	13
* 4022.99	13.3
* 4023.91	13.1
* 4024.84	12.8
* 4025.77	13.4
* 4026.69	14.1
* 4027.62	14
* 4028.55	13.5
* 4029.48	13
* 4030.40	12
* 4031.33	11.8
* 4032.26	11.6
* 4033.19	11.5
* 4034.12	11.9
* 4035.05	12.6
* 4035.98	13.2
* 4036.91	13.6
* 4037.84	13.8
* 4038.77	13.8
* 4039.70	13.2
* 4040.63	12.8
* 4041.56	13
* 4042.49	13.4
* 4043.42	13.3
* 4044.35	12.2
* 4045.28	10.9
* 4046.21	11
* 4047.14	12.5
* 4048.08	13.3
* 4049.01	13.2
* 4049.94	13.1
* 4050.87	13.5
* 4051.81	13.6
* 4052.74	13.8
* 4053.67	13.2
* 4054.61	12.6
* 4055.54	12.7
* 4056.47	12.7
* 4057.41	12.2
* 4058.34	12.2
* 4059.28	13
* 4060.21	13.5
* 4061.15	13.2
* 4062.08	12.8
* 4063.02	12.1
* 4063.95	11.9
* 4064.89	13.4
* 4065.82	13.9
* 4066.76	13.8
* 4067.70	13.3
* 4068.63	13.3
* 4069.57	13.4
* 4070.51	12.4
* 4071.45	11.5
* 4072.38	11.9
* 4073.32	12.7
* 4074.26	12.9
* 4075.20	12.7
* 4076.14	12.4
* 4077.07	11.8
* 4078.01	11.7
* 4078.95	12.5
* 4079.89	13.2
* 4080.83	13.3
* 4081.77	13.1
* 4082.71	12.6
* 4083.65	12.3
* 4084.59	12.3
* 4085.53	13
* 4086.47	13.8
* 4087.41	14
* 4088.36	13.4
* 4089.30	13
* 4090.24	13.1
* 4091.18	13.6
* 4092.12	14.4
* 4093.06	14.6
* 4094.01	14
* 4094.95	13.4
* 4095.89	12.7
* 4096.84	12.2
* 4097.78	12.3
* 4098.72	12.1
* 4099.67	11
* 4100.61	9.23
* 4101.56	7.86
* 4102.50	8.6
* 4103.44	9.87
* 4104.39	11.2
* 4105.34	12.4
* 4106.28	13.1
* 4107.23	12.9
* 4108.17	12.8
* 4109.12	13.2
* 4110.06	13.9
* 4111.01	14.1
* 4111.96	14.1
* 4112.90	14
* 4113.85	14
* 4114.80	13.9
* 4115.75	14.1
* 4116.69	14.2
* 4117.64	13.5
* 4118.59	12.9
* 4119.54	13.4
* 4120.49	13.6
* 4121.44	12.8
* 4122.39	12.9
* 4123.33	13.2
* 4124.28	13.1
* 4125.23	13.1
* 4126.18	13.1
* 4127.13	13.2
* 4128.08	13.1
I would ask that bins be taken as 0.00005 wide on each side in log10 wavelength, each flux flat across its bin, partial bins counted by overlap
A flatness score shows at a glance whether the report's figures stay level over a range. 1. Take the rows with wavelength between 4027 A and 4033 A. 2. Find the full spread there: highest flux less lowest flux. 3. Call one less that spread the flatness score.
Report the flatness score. -1.4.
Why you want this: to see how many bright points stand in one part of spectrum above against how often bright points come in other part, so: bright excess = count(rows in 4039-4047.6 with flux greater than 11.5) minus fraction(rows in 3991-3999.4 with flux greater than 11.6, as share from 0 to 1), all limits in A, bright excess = 6.0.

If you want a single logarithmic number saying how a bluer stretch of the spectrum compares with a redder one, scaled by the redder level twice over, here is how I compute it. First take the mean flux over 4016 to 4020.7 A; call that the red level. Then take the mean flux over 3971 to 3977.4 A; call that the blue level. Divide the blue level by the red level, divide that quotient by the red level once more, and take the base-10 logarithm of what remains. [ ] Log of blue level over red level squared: -1.31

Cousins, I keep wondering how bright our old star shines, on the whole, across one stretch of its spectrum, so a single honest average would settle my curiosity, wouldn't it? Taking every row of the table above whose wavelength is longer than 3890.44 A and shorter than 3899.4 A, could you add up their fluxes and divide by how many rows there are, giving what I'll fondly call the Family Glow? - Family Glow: 11.0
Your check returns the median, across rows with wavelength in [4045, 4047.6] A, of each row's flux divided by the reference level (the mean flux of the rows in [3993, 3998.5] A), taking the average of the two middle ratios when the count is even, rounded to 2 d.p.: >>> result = 0.88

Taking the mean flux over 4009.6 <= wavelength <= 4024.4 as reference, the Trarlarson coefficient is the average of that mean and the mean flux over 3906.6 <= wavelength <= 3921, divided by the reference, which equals 0.94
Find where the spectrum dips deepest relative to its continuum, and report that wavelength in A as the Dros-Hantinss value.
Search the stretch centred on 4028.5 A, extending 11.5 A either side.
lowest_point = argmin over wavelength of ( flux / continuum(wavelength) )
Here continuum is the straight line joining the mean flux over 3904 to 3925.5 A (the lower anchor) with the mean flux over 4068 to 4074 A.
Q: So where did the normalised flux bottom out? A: 4033.19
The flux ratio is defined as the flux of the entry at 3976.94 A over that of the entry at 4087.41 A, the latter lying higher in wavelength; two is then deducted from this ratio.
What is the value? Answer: -1.23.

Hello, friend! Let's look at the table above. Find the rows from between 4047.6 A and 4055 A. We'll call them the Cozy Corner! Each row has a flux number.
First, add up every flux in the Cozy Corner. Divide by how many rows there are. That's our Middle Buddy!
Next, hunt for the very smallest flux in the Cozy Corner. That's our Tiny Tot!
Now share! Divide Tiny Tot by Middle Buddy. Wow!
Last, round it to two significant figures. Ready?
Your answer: 0.95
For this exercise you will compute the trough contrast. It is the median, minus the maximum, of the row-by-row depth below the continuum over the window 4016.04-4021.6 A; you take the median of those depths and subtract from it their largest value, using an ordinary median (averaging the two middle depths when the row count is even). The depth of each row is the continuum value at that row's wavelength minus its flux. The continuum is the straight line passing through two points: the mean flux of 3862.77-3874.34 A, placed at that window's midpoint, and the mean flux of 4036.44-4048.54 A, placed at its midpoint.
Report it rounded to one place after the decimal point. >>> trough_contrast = -0.5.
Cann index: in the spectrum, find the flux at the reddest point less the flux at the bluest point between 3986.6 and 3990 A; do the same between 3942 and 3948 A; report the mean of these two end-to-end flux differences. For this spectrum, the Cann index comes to 1.3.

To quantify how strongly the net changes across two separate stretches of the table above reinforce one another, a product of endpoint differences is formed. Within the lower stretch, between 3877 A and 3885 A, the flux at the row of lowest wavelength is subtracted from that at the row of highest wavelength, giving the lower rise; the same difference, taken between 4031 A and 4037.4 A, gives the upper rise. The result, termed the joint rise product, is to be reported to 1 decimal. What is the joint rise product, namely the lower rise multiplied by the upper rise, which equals 2.0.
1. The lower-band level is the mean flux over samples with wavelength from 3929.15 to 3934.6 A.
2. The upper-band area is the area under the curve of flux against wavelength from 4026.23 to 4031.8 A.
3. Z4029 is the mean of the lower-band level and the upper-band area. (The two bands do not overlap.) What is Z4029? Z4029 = 38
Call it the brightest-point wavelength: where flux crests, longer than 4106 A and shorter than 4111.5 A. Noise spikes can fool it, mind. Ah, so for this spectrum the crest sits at 4111.01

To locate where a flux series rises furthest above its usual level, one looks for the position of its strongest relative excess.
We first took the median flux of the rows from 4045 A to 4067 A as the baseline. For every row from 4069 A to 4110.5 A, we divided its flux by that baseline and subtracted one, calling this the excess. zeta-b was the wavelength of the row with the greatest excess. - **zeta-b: 4093.06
